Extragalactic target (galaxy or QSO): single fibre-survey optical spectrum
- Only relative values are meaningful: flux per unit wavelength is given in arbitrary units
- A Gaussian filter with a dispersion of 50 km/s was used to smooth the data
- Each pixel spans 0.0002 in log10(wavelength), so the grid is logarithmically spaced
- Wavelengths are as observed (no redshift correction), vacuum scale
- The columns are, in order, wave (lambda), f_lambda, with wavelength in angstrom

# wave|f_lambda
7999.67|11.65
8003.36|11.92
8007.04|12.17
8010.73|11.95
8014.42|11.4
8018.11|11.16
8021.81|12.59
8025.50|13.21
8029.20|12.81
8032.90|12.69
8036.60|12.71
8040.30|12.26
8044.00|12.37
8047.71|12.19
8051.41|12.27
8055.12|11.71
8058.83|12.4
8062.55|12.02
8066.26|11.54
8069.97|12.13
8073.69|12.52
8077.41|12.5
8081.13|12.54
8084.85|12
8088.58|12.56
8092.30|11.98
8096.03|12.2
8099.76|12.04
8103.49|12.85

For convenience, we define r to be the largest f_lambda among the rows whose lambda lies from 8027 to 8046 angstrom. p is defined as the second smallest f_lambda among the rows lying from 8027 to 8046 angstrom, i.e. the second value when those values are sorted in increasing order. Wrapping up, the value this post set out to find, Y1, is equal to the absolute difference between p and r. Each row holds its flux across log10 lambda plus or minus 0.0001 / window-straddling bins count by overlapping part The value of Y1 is 0.44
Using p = 12.37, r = 12.81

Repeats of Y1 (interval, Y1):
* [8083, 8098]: 0.56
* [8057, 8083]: 0.52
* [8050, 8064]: 0.38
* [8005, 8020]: 0.77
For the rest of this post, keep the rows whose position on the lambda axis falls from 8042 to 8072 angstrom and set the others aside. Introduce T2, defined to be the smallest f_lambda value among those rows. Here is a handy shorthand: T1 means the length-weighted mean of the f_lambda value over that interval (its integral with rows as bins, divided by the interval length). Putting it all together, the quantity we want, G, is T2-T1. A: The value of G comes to -0.5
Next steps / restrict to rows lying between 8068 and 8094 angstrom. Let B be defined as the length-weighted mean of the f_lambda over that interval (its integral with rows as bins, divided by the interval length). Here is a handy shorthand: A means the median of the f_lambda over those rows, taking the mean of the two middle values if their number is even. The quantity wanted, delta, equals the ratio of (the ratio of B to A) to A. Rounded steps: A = 12.5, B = 12.3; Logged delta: 0.0788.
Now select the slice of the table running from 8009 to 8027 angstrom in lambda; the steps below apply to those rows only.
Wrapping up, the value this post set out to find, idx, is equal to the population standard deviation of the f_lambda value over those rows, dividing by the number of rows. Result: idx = 0.76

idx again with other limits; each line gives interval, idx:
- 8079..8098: 0.25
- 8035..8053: 0.18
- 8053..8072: 0.30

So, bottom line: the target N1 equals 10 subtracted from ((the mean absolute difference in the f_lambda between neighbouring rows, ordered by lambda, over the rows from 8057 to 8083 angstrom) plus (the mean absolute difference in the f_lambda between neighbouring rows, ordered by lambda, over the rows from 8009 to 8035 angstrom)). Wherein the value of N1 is -9.12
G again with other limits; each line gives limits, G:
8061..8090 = -0.7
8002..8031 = -1.0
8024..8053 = -0.4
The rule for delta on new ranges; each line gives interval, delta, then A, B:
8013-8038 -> 0.0768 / 12.7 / 12.4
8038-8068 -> 0.0810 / 12.2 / 12.1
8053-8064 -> 0.0833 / 12.0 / 12.0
